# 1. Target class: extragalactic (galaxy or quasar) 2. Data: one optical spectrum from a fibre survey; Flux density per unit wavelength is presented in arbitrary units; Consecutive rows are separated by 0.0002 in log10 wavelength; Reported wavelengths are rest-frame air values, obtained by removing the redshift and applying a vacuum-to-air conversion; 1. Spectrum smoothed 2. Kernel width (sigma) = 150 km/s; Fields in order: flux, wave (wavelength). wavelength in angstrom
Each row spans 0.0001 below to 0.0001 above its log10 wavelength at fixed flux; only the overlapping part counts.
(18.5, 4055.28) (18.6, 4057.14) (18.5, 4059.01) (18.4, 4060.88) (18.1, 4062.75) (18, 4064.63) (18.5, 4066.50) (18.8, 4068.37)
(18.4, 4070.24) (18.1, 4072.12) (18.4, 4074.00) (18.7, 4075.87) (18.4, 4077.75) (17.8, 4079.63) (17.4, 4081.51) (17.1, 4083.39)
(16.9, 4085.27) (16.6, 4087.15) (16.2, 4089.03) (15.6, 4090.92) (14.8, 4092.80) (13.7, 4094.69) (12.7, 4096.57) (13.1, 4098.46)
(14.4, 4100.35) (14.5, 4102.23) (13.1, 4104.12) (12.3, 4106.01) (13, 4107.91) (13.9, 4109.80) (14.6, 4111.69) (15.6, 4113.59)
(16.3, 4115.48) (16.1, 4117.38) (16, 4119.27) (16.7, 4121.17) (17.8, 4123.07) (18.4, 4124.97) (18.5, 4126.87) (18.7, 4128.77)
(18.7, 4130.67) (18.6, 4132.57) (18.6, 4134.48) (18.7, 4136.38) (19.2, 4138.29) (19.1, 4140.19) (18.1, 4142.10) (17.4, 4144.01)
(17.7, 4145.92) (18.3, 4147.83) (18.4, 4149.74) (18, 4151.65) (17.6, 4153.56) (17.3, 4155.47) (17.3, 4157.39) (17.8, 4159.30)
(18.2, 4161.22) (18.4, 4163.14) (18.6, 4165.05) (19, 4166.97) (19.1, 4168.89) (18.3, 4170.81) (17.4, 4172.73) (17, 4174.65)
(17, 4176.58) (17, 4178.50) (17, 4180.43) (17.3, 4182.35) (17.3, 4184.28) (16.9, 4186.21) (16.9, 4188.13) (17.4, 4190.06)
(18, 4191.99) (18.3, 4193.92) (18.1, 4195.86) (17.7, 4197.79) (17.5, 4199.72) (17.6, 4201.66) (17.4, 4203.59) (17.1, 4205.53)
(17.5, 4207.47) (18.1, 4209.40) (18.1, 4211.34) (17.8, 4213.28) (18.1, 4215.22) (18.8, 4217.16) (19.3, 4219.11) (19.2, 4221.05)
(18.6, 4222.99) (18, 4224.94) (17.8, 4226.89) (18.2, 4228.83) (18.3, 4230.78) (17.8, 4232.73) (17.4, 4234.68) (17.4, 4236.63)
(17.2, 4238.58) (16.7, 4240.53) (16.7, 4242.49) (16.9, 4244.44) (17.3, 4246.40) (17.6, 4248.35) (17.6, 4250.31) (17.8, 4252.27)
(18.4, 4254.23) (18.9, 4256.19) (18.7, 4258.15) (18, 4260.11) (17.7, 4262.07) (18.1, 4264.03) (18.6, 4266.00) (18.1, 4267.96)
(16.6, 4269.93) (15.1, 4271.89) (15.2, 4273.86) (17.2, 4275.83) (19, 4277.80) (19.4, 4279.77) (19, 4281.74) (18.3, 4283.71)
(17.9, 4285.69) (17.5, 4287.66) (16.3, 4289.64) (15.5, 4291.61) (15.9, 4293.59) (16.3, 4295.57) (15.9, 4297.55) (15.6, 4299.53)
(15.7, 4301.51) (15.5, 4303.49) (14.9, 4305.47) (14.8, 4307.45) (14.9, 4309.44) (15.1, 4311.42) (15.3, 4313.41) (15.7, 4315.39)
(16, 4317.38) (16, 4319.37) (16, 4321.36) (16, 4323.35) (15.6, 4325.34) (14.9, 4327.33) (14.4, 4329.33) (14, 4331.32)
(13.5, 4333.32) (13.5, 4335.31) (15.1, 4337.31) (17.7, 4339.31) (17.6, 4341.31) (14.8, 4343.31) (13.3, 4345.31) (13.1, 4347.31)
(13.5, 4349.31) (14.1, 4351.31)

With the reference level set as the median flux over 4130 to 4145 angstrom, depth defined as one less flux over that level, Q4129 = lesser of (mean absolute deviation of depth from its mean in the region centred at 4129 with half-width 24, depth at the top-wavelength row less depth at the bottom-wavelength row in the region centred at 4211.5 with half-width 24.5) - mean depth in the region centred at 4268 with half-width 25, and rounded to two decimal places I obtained -0.08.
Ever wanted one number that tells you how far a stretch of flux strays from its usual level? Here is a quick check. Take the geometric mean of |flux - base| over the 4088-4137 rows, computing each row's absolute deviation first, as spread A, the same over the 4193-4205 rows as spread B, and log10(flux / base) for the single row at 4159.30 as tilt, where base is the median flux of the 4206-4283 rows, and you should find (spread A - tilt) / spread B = 5.6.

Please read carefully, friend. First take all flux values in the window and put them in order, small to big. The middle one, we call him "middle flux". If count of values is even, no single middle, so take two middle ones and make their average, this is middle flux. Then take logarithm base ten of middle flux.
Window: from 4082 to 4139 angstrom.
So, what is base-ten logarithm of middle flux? 1.208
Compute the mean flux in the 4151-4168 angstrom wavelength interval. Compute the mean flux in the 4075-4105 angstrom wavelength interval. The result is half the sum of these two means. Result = 16.9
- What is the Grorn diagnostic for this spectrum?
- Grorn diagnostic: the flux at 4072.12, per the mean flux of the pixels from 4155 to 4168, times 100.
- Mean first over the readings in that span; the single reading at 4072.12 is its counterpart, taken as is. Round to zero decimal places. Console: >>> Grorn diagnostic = 100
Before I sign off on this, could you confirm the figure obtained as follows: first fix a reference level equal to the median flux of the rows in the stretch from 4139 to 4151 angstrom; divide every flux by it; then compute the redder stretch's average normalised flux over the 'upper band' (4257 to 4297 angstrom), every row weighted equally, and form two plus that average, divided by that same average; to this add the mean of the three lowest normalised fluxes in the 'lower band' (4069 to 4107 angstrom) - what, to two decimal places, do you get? 3.79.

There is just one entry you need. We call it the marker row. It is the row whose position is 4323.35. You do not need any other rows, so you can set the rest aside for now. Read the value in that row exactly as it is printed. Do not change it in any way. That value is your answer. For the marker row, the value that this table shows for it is 16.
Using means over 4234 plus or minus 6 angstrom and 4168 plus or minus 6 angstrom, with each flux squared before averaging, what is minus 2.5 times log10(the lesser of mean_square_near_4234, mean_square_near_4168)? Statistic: -6.2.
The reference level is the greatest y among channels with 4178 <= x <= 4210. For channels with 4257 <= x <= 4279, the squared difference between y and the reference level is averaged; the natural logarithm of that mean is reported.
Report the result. 0.8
